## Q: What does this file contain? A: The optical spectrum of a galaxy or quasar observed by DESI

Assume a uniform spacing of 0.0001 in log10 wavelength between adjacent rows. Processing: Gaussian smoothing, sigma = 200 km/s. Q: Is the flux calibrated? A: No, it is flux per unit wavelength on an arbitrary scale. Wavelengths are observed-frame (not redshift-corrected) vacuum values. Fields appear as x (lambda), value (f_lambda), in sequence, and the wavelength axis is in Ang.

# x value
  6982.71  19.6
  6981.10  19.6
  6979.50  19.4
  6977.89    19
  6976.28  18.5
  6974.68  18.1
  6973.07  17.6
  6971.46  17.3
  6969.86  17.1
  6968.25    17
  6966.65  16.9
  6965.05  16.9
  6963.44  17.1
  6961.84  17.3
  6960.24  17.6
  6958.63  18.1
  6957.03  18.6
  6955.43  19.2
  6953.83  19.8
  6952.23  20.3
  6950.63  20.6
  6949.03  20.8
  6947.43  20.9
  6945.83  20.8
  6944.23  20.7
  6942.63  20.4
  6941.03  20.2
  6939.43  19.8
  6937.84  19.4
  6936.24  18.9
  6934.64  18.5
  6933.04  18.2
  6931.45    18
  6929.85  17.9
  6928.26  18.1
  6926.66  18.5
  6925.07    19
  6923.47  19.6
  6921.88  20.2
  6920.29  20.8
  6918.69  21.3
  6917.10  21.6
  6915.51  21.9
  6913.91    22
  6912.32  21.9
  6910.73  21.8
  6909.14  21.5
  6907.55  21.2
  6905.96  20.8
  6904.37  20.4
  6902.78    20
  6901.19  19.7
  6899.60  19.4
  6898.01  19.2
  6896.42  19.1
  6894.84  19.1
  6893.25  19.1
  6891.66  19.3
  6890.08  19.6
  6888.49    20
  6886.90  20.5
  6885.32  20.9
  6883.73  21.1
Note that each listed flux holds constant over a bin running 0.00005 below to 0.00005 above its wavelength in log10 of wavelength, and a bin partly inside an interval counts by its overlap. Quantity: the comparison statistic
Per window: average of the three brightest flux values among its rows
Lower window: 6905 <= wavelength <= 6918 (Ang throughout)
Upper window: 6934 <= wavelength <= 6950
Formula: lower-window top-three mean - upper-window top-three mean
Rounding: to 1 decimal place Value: 1.1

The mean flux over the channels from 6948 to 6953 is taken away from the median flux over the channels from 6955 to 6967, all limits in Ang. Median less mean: -3.1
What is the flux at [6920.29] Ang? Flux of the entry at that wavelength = 20.8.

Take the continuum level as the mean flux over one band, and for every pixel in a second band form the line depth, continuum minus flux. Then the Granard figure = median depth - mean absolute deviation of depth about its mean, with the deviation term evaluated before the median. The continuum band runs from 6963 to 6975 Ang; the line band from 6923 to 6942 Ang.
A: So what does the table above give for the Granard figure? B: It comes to -2.1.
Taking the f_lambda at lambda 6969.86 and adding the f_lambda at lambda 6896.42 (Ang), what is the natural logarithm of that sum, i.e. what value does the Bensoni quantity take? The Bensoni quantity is 3.59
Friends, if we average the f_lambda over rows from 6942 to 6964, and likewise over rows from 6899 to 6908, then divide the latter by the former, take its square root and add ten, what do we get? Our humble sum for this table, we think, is 11.02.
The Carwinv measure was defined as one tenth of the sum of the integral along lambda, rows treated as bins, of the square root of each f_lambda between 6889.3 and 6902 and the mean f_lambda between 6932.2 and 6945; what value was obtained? 7.53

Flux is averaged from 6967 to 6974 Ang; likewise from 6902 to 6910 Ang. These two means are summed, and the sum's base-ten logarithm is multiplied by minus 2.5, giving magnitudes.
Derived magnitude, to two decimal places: -3.95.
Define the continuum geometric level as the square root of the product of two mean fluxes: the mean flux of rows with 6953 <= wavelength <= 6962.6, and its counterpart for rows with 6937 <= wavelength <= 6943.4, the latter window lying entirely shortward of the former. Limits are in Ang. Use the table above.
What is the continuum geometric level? 19.2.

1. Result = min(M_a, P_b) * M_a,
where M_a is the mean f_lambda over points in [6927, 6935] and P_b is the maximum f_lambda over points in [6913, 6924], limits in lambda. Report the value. 329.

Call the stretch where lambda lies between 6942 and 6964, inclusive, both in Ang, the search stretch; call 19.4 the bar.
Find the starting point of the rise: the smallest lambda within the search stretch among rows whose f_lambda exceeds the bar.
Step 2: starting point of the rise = 6942.63 Ang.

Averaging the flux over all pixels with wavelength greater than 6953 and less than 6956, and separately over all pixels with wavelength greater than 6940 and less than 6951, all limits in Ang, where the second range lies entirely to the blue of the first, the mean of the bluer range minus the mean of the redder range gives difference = 1.1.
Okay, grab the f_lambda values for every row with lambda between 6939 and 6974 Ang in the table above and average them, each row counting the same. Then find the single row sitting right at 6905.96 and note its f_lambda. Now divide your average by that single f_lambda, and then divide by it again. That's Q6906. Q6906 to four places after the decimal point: 0.0436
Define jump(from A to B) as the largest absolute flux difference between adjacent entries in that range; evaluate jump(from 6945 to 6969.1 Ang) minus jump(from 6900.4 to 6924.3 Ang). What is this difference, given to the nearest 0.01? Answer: 0.00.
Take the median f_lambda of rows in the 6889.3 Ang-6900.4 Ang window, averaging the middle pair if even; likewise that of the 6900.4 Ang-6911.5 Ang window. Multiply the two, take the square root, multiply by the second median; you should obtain 416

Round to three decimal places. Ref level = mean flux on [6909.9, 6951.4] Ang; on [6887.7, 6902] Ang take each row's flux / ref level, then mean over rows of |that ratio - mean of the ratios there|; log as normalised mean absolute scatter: 0.013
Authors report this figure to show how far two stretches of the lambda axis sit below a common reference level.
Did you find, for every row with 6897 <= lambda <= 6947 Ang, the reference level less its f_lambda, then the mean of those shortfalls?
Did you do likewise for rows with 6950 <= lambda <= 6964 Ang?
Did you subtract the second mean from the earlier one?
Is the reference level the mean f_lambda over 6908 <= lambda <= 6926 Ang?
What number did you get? -1.32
